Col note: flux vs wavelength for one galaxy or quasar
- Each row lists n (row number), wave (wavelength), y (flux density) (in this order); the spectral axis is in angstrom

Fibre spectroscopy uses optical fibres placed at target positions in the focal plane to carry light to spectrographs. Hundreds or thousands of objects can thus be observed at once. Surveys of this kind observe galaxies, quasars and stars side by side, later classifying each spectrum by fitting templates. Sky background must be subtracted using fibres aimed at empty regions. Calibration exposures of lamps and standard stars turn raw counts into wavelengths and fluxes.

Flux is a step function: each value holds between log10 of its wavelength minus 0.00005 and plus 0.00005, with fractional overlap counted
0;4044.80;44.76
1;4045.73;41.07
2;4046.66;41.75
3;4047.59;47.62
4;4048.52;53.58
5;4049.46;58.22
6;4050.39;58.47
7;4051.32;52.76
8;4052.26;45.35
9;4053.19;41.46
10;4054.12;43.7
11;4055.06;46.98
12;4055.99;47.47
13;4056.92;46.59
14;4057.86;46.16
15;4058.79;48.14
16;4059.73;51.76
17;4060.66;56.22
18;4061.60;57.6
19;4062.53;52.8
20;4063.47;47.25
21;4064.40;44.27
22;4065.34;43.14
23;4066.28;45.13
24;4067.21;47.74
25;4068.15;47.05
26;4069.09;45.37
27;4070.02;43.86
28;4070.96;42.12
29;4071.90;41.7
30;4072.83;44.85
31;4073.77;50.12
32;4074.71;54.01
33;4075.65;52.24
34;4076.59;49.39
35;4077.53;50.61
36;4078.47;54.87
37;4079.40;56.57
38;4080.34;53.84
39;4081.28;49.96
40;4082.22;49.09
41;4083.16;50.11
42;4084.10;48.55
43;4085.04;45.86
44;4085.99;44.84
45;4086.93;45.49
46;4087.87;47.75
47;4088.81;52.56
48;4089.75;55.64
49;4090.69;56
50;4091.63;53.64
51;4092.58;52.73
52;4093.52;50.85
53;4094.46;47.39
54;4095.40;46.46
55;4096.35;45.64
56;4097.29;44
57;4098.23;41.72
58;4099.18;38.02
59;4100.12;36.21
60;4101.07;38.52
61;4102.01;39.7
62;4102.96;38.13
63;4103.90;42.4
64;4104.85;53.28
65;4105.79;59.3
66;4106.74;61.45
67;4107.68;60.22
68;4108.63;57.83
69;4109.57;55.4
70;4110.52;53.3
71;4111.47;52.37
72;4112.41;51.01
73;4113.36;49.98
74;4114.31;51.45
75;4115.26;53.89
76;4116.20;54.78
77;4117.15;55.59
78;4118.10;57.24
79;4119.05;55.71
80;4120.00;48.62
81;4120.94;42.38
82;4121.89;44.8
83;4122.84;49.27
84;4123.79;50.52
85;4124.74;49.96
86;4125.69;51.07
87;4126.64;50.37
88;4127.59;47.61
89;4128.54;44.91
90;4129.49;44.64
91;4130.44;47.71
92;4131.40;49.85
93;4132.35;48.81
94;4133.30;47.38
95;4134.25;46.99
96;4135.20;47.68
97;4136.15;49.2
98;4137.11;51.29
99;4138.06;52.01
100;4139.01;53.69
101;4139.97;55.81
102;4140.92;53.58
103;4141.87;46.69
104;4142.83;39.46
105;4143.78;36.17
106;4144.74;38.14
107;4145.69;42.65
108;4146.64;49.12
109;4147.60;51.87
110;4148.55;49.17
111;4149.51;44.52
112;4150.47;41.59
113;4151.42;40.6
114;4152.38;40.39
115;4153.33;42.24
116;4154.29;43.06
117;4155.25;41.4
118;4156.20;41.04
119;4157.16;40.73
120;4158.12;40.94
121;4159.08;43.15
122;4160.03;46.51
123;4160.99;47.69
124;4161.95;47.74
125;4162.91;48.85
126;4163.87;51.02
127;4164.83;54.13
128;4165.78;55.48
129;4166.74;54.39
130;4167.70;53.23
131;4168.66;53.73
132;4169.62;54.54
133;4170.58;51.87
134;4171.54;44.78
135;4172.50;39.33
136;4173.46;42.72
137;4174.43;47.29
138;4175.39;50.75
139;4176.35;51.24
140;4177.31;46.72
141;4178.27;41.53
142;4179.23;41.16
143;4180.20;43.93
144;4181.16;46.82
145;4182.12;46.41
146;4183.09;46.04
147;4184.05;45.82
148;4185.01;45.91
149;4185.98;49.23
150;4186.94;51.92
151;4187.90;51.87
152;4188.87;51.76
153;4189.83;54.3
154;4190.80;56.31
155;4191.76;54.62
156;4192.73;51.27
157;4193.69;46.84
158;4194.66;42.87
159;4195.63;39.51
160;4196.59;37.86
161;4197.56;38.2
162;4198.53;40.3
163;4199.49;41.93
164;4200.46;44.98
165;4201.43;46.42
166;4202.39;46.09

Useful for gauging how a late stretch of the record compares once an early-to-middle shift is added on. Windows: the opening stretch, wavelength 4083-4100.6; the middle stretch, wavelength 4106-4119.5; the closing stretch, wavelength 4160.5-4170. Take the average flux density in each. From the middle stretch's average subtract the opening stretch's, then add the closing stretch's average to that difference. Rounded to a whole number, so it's 60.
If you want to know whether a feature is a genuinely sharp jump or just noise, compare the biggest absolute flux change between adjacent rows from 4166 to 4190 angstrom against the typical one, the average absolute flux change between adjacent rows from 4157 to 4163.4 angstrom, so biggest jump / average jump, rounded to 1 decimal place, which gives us 5.2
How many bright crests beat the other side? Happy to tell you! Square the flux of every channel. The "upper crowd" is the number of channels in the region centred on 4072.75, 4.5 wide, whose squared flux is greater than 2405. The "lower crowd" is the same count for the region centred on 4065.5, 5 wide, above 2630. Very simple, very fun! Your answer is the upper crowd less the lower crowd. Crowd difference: 2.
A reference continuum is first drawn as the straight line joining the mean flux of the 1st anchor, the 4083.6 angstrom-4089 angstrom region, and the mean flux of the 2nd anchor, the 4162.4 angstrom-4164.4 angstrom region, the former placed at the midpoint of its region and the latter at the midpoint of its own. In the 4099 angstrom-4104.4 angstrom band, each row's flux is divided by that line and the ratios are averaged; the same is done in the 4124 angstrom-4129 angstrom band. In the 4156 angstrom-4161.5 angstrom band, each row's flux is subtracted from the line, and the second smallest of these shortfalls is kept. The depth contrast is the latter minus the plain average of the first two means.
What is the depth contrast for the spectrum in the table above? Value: 2.4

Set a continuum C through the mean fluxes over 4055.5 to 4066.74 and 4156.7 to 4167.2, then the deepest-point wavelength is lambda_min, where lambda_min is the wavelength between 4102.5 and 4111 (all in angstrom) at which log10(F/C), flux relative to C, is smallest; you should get 4102.96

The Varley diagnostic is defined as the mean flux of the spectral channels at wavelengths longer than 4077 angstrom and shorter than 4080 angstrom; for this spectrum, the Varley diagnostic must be 54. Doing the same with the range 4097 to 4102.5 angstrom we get 40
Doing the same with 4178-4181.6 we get 43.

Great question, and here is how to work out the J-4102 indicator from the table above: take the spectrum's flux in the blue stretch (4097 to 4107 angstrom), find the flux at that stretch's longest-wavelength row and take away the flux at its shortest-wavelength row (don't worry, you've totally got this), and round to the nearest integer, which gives 17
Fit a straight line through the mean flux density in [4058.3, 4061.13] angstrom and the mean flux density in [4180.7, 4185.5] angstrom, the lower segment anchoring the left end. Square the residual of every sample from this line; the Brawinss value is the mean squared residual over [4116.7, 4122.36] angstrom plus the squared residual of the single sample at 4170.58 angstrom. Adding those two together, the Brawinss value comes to 61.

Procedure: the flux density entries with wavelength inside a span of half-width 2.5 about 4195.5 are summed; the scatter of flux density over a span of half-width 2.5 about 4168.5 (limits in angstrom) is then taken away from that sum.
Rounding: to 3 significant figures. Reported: 204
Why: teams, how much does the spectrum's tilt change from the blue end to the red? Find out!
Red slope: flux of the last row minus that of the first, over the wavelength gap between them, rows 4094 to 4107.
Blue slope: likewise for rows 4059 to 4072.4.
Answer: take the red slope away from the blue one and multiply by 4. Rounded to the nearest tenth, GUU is -7.9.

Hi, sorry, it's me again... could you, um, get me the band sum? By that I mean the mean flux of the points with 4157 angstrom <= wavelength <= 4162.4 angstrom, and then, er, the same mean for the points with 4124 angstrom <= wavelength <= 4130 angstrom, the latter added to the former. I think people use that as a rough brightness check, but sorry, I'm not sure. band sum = 93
